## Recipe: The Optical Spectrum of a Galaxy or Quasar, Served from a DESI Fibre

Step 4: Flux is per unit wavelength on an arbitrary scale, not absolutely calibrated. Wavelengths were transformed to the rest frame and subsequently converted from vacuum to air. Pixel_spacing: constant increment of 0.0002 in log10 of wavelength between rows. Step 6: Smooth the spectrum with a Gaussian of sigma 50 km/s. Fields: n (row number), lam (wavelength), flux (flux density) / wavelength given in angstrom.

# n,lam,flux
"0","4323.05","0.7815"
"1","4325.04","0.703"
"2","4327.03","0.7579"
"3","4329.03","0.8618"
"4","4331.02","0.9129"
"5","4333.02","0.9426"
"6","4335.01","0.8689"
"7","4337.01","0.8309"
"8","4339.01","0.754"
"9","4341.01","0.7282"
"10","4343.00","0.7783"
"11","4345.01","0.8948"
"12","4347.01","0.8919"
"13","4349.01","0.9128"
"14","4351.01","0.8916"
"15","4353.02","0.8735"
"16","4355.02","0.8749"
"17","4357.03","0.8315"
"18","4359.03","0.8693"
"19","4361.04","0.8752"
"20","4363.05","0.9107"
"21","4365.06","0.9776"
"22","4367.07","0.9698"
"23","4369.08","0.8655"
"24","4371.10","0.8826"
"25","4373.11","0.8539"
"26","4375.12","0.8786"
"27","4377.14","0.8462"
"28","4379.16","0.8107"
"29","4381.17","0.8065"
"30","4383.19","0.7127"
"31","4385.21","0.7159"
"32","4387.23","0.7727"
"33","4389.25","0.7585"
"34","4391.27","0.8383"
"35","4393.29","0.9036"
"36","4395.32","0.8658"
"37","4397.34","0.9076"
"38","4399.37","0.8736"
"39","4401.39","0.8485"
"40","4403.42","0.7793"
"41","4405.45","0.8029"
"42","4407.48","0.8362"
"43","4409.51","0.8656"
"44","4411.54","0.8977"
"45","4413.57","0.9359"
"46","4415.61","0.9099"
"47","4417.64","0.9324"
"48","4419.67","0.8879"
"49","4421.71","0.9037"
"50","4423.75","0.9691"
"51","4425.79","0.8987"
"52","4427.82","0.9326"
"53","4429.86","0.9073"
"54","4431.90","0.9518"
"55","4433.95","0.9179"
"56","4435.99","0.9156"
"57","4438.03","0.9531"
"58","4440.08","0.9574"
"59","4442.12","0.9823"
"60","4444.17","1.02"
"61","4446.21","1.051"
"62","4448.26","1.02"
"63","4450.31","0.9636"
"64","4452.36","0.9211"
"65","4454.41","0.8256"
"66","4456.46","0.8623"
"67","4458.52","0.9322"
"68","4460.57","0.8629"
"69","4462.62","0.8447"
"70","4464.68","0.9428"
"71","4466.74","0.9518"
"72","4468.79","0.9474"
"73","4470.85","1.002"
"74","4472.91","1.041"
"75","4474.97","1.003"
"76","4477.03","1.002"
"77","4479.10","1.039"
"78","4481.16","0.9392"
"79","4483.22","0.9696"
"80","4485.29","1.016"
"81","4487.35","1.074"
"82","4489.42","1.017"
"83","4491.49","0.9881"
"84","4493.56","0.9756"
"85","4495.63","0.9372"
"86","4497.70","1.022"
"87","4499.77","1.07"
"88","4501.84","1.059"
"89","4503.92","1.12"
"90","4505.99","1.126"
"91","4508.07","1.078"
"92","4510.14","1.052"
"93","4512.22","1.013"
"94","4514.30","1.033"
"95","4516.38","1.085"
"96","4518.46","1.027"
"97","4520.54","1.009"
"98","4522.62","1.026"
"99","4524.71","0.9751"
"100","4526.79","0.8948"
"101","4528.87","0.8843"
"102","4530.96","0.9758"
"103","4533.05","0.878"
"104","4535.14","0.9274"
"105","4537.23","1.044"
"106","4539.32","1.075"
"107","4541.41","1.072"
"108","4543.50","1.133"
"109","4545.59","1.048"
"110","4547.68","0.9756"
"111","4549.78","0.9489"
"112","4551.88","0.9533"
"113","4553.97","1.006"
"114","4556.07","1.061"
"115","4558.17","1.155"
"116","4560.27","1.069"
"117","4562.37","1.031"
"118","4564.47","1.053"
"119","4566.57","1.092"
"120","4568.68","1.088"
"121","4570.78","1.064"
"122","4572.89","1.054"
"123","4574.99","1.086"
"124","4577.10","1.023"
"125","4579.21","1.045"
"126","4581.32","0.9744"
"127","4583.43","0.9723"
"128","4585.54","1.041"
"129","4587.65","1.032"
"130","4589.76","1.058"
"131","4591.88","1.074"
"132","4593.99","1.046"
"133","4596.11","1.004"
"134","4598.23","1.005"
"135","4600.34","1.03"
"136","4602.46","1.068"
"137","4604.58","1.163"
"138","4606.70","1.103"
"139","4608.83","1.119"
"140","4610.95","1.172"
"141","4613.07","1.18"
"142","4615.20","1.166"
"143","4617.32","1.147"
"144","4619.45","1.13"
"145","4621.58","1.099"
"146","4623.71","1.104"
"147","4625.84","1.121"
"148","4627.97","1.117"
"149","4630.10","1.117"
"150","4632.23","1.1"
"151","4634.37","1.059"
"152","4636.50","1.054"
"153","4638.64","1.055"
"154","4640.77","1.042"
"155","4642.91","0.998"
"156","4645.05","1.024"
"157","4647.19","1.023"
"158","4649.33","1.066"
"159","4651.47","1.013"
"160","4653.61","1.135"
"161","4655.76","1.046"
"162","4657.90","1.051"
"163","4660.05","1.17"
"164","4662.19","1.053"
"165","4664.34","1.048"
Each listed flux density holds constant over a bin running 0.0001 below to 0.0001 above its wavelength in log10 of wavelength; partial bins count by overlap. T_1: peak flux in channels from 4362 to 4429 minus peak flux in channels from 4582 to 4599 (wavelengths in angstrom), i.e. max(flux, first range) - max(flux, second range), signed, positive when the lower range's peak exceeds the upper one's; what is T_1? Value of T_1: -0.096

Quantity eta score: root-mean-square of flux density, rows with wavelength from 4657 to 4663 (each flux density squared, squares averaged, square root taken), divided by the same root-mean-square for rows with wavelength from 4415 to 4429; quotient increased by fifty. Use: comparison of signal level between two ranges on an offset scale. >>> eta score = 51.2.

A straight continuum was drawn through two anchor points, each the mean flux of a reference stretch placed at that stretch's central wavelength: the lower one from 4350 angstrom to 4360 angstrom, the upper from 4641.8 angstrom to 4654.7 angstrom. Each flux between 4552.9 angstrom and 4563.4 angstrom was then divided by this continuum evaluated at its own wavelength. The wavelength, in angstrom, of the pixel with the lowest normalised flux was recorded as 4553.97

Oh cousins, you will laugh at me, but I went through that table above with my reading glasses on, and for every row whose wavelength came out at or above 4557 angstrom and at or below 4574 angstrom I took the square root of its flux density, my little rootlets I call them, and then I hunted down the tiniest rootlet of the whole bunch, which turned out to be 1.02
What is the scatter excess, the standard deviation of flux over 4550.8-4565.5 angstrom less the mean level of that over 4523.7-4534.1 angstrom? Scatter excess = -0.86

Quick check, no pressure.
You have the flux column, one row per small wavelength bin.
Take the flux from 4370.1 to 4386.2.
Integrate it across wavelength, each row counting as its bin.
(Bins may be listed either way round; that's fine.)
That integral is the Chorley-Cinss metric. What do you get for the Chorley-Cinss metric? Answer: 13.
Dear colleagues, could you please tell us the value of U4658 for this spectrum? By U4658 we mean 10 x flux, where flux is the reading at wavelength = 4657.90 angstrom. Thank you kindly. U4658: 10.5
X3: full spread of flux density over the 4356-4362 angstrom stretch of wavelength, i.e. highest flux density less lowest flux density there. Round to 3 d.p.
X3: 0.044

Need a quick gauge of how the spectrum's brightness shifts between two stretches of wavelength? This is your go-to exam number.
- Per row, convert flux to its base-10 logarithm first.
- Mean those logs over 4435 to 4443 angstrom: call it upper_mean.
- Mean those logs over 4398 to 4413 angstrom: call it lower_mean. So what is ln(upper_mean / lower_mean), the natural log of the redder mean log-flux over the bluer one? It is -1.2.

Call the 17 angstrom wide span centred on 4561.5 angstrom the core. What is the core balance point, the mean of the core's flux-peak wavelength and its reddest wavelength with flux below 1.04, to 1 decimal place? 4560.3 angstrom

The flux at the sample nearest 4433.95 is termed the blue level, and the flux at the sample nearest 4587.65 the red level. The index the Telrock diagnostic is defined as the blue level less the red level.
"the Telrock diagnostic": -0.11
